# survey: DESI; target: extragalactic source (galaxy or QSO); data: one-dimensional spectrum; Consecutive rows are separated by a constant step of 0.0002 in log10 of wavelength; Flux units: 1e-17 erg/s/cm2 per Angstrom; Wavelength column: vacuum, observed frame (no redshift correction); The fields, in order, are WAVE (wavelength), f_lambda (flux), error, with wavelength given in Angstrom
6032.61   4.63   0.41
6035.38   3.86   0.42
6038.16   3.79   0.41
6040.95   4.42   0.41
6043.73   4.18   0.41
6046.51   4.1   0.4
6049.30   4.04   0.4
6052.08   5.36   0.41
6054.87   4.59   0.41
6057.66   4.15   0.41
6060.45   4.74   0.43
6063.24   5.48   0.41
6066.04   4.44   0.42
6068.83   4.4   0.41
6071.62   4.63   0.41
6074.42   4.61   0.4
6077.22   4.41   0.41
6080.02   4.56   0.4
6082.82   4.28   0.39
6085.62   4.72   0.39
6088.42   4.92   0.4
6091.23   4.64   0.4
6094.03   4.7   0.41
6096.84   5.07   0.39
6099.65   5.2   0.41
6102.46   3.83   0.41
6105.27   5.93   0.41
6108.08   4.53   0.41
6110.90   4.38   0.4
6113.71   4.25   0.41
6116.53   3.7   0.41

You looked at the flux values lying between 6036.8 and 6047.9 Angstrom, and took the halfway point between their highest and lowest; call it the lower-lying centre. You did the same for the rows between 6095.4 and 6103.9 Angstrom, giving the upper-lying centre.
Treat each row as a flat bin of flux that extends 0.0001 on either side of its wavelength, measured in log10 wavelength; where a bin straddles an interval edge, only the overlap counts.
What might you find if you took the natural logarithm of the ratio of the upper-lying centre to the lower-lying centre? 0.10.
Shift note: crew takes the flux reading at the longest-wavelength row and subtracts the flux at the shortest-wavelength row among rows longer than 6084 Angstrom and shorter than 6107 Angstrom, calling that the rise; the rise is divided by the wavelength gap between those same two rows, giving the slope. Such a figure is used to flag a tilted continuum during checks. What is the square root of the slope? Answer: 0.25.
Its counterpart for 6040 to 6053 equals 0.29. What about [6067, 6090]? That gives 0.16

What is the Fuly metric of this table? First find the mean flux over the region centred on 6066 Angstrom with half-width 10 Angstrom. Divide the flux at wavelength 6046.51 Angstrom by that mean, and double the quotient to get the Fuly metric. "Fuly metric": 1.77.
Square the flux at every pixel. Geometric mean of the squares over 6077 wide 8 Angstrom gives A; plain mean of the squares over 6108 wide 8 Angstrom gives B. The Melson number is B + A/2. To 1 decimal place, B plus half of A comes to 35.2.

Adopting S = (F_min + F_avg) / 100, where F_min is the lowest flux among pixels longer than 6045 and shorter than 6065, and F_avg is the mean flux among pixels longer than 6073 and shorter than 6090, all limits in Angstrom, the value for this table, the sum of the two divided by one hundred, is 0.0862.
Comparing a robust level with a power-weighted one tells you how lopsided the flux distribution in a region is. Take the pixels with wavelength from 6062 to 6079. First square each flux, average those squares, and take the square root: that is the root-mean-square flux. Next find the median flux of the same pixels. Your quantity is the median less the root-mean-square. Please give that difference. -0.15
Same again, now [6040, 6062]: -0.17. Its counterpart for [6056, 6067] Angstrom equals -0.14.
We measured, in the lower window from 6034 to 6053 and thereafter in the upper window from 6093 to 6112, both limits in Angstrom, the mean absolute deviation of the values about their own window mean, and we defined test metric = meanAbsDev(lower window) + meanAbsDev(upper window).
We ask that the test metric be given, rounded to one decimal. 0.9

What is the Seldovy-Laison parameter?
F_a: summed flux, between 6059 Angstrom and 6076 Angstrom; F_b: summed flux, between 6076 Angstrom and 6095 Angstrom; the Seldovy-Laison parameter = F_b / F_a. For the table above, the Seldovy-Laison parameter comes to 1.14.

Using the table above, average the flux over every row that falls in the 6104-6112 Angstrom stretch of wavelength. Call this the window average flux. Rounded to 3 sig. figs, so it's 4.95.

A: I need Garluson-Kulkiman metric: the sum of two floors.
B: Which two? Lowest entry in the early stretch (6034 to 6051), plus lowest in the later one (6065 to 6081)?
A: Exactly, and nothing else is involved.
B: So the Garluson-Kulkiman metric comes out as 8.19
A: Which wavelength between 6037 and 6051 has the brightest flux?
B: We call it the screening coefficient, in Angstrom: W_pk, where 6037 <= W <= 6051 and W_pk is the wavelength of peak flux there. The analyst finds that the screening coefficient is 6040.95 Angstrom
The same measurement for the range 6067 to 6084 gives 6071.62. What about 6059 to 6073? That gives 6063.24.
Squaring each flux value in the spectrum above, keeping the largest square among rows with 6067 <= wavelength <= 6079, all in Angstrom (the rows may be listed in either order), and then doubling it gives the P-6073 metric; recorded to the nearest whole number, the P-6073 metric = 43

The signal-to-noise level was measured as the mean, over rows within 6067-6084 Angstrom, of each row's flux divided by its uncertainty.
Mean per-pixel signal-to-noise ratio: 11.1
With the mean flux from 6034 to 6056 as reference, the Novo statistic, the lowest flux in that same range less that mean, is -0.50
